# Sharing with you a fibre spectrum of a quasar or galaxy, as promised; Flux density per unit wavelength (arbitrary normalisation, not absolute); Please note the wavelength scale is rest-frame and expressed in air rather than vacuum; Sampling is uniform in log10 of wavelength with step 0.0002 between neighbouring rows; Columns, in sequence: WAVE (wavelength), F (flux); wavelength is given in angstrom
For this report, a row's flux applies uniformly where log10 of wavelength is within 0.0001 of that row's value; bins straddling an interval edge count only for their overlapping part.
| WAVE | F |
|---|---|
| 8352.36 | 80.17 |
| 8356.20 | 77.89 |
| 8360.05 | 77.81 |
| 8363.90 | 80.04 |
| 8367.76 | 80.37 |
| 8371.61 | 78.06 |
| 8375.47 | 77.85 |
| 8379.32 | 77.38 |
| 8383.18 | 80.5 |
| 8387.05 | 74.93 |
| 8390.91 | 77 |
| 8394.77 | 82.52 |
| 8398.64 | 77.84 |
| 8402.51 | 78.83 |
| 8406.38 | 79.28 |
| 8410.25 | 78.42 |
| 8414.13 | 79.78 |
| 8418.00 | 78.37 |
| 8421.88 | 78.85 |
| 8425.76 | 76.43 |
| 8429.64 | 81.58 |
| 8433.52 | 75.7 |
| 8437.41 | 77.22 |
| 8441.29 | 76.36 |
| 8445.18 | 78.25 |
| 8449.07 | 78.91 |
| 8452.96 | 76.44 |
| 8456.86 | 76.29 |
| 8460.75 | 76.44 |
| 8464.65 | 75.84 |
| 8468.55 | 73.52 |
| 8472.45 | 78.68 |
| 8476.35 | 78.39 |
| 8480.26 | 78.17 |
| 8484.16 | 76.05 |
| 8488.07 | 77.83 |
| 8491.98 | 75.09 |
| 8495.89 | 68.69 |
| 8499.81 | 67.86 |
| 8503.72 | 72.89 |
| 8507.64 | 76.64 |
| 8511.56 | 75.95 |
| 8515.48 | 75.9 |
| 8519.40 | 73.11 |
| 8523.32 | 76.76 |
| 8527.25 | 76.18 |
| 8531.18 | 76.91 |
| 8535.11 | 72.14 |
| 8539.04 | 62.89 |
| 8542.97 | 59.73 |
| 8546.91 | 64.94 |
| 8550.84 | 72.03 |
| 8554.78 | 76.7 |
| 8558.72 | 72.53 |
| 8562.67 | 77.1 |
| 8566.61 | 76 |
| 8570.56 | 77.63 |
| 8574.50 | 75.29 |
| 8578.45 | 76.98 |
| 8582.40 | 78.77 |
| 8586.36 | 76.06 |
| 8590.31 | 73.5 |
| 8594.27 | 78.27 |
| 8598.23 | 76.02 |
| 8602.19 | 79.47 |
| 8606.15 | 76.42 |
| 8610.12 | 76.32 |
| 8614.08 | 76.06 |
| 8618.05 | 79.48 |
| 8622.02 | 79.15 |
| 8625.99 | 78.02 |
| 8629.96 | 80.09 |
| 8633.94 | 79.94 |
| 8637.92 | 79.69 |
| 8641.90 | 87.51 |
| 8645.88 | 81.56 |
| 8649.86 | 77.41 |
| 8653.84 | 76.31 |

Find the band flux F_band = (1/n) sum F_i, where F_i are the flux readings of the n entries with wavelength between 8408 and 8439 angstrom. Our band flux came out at 78.3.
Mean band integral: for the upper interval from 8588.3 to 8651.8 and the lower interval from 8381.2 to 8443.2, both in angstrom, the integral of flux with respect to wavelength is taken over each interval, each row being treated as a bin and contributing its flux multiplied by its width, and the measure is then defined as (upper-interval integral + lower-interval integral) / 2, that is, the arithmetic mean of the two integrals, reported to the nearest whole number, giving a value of 4927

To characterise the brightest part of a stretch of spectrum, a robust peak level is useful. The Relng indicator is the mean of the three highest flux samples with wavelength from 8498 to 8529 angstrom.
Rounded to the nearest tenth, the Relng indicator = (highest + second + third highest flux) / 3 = 76.5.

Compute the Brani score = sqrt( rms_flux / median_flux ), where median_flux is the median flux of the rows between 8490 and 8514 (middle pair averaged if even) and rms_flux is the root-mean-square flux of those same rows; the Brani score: 0.99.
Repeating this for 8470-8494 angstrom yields 1.00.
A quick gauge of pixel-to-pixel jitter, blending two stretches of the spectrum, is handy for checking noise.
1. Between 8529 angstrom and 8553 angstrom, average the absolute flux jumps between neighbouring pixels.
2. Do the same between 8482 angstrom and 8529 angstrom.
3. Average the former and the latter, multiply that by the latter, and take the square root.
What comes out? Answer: 3.3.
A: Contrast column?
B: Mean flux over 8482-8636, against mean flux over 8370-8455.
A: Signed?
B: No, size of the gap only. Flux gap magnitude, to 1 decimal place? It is 3.3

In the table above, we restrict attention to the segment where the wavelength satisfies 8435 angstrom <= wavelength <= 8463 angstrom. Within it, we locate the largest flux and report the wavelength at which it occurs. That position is 8449.07 angstrom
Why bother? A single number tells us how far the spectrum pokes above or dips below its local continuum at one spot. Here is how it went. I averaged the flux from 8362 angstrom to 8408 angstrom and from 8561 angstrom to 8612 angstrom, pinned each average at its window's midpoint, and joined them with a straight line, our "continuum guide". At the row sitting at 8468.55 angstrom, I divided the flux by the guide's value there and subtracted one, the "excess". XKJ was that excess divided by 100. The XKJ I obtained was -0.0006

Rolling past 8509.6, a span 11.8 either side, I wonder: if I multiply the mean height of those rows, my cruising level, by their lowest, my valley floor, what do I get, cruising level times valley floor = 5003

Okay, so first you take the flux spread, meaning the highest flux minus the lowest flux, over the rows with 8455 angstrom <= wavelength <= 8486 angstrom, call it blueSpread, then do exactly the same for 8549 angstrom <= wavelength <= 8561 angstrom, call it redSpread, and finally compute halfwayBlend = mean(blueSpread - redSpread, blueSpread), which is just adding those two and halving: 2.8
